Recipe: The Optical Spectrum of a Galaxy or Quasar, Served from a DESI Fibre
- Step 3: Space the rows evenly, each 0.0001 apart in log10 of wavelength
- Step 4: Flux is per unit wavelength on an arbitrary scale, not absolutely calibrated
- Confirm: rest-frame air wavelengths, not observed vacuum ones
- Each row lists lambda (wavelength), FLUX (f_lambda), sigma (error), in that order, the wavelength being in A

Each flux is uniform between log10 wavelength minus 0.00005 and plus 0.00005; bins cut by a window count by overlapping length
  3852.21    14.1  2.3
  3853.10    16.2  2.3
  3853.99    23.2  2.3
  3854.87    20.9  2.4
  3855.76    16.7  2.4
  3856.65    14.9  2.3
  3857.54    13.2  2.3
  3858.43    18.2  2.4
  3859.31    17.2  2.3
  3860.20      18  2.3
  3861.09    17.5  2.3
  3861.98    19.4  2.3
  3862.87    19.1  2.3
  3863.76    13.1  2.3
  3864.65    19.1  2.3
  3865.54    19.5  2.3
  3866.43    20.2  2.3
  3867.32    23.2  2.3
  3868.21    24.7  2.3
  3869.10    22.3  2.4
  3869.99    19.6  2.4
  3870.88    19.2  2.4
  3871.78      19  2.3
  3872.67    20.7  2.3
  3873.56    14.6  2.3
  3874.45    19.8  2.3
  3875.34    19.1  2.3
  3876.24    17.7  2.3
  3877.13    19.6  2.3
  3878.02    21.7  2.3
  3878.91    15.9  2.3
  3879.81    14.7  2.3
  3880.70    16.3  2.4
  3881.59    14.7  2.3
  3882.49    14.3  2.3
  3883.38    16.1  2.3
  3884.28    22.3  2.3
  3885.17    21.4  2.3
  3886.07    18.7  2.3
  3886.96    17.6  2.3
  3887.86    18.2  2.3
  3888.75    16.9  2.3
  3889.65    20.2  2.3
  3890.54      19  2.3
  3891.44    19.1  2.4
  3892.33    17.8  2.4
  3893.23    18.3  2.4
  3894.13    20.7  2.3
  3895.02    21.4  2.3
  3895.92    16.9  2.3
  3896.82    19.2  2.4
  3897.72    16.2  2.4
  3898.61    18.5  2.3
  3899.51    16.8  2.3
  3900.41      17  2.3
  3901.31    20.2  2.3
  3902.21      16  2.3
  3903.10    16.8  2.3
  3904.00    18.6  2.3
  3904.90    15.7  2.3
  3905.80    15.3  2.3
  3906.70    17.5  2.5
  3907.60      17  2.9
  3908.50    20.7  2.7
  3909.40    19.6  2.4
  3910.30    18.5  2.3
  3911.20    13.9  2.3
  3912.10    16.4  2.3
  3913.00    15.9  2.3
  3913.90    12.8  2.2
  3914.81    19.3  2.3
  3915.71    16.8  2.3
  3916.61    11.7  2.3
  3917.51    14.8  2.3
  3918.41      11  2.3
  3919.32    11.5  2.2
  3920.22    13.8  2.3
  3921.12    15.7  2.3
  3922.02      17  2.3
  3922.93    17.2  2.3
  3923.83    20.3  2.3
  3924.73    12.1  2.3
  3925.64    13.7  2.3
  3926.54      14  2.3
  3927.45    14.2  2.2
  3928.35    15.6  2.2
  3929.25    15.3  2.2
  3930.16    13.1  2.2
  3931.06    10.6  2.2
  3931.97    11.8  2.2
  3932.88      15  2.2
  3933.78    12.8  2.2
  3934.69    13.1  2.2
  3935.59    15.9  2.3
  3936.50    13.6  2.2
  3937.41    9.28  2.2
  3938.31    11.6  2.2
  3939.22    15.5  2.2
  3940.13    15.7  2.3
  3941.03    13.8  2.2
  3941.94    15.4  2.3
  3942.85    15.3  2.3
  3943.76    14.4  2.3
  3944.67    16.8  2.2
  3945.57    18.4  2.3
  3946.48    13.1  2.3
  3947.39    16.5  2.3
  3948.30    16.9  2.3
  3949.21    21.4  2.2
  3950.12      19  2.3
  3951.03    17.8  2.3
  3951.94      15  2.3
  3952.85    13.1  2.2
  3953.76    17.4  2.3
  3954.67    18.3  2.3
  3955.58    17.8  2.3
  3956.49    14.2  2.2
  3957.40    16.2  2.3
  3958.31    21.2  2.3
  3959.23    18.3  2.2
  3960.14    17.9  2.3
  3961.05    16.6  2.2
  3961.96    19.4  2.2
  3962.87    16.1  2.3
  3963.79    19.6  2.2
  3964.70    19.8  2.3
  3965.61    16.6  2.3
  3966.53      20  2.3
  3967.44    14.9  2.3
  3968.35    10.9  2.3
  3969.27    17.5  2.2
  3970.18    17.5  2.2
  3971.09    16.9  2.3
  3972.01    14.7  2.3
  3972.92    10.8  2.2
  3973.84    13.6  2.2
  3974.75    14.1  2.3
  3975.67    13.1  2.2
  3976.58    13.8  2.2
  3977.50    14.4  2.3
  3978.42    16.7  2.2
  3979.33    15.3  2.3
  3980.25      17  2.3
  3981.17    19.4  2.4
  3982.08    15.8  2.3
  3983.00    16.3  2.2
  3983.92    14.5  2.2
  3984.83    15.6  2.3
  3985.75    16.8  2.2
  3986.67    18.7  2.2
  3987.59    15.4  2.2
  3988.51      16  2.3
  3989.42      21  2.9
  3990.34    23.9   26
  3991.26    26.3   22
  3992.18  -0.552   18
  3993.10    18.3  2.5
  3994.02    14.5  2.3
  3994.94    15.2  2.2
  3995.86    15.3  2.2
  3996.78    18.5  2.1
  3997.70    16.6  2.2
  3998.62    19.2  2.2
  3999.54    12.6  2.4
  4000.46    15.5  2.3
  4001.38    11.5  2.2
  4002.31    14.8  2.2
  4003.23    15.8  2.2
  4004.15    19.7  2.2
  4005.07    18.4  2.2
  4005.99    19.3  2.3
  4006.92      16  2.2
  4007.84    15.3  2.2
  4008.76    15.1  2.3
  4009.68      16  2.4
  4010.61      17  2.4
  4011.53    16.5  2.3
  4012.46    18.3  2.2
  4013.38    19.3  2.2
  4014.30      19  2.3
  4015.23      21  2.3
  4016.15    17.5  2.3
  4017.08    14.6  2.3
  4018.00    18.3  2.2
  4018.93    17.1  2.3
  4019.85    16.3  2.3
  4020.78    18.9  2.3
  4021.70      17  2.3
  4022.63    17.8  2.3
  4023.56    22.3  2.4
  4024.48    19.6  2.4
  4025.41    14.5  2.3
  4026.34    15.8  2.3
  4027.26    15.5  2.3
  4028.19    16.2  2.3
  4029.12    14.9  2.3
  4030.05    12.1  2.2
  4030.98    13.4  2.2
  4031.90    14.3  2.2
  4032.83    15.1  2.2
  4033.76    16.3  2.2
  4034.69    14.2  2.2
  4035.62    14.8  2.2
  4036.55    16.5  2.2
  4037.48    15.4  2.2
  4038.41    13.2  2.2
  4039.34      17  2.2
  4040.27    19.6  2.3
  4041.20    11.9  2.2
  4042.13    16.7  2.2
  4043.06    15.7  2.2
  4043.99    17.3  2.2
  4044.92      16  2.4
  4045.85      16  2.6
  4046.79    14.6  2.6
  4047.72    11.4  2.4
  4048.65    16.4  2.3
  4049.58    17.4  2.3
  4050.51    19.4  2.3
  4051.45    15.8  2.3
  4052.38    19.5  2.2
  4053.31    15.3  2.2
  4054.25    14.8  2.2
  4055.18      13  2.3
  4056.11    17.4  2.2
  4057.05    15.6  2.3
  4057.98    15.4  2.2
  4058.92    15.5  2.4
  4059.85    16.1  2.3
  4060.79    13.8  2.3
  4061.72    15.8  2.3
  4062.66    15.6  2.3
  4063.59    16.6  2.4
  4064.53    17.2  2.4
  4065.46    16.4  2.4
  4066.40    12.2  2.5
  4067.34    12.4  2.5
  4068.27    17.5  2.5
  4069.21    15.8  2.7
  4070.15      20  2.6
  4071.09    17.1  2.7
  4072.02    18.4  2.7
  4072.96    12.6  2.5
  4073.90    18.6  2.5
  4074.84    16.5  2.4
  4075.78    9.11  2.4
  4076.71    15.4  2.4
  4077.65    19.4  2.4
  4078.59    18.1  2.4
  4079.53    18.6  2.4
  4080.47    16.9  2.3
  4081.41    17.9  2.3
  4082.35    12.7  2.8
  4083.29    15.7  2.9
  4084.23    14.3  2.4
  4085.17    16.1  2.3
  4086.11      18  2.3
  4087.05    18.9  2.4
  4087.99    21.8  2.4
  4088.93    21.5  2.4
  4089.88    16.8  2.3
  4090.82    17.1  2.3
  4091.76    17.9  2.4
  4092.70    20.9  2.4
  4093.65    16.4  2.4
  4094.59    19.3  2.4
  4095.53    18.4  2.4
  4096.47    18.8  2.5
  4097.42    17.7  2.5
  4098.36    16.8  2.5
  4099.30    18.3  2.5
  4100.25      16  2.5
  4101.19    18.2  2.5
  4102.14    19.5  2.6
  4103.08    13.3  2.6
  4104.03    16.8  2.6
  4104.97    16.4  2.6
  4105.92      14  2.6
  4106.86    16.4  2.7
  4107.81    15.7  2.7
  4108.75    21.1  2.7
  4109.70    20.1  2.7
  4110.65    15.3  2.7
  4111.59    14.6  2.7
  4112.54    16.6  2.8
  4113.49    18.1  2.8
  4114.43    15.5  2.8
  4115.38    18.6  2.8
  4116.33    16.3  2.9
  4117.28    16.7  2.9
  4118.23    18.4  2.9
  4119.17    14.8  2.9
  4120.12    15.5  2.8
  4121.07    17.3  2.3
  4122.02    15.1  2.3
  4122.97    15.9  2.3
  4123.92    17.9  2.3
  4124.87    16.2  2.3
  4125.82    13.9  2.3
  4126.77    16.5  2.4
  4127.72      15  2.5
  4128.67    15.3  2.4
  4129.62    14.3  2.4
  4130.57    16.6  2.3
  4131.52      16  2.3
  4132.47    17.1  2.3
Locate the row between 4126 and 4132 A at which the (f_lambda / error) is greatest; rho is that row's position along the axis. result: 4130.57 A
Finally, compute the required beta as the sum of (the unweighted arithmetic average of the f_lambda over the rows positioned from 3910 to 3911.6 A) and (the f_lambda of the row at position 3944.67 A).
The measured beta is 33.0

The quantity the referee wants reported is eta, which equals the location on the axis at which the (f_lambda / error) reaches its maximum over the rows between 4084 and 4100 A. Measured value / 4087.99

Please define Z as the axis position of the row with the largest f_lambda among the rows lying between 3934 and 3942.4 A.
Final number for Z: 3935.59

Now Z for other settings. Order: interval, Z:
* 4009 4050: 4023.56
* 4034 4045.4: 4040.27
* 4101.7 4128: 4108.75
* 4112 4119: 4115.38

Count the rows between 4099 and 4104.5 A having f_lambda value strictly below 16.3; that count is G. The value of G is 2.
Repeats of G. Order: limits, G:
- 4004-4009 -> 3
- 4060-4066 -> 3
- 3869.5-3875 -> 1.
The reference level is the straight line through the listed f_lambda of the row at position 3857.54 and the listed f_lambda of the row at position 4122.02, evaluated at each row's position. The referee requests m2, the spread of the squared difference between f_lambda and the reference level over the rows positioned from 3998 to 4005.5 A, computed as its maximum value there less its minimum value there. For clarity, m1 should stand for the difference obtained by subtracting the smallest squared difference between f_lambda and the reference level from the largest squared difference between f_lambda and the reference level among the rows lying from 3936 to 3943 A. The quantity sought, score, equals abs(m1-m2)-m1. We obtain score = -11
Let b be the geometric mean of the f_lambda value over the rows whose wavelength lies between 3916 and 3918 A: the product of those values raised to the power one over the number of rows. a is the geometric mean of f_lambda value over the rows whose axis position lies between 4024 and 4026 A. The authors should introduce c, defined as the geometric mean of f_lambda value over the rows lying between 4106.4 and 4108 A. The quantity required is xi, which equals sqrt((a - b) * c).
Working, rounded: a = 16.9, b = 13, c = 16.05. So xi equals 7.7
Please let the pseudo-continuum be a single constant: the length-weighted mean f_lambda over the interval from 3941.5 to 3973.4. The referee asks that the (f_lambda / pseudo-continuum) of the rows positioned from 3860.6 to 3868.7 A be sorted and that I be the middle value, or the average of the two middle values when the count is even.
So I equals 1.16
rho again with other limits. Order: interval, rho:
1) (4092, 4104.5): 4092.70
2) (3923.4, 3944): 3923.83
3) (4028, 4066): 4052.38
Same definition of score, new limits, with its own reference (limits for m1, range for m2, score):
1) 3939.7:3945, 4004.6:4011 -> 7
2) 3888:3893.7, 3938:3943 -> -5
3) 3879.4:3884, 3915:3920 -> -7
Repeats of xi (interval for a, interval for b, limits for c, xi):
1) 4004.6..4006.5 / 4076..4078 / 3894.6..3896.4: 5.4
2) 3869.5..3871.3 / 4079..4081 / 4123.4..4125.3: 5.3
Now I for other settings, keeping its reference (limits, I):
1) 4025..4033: 0.89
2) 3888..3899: 1.12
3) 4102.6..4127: 0.98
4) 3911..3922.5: 0.88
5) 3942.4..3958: 1.00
